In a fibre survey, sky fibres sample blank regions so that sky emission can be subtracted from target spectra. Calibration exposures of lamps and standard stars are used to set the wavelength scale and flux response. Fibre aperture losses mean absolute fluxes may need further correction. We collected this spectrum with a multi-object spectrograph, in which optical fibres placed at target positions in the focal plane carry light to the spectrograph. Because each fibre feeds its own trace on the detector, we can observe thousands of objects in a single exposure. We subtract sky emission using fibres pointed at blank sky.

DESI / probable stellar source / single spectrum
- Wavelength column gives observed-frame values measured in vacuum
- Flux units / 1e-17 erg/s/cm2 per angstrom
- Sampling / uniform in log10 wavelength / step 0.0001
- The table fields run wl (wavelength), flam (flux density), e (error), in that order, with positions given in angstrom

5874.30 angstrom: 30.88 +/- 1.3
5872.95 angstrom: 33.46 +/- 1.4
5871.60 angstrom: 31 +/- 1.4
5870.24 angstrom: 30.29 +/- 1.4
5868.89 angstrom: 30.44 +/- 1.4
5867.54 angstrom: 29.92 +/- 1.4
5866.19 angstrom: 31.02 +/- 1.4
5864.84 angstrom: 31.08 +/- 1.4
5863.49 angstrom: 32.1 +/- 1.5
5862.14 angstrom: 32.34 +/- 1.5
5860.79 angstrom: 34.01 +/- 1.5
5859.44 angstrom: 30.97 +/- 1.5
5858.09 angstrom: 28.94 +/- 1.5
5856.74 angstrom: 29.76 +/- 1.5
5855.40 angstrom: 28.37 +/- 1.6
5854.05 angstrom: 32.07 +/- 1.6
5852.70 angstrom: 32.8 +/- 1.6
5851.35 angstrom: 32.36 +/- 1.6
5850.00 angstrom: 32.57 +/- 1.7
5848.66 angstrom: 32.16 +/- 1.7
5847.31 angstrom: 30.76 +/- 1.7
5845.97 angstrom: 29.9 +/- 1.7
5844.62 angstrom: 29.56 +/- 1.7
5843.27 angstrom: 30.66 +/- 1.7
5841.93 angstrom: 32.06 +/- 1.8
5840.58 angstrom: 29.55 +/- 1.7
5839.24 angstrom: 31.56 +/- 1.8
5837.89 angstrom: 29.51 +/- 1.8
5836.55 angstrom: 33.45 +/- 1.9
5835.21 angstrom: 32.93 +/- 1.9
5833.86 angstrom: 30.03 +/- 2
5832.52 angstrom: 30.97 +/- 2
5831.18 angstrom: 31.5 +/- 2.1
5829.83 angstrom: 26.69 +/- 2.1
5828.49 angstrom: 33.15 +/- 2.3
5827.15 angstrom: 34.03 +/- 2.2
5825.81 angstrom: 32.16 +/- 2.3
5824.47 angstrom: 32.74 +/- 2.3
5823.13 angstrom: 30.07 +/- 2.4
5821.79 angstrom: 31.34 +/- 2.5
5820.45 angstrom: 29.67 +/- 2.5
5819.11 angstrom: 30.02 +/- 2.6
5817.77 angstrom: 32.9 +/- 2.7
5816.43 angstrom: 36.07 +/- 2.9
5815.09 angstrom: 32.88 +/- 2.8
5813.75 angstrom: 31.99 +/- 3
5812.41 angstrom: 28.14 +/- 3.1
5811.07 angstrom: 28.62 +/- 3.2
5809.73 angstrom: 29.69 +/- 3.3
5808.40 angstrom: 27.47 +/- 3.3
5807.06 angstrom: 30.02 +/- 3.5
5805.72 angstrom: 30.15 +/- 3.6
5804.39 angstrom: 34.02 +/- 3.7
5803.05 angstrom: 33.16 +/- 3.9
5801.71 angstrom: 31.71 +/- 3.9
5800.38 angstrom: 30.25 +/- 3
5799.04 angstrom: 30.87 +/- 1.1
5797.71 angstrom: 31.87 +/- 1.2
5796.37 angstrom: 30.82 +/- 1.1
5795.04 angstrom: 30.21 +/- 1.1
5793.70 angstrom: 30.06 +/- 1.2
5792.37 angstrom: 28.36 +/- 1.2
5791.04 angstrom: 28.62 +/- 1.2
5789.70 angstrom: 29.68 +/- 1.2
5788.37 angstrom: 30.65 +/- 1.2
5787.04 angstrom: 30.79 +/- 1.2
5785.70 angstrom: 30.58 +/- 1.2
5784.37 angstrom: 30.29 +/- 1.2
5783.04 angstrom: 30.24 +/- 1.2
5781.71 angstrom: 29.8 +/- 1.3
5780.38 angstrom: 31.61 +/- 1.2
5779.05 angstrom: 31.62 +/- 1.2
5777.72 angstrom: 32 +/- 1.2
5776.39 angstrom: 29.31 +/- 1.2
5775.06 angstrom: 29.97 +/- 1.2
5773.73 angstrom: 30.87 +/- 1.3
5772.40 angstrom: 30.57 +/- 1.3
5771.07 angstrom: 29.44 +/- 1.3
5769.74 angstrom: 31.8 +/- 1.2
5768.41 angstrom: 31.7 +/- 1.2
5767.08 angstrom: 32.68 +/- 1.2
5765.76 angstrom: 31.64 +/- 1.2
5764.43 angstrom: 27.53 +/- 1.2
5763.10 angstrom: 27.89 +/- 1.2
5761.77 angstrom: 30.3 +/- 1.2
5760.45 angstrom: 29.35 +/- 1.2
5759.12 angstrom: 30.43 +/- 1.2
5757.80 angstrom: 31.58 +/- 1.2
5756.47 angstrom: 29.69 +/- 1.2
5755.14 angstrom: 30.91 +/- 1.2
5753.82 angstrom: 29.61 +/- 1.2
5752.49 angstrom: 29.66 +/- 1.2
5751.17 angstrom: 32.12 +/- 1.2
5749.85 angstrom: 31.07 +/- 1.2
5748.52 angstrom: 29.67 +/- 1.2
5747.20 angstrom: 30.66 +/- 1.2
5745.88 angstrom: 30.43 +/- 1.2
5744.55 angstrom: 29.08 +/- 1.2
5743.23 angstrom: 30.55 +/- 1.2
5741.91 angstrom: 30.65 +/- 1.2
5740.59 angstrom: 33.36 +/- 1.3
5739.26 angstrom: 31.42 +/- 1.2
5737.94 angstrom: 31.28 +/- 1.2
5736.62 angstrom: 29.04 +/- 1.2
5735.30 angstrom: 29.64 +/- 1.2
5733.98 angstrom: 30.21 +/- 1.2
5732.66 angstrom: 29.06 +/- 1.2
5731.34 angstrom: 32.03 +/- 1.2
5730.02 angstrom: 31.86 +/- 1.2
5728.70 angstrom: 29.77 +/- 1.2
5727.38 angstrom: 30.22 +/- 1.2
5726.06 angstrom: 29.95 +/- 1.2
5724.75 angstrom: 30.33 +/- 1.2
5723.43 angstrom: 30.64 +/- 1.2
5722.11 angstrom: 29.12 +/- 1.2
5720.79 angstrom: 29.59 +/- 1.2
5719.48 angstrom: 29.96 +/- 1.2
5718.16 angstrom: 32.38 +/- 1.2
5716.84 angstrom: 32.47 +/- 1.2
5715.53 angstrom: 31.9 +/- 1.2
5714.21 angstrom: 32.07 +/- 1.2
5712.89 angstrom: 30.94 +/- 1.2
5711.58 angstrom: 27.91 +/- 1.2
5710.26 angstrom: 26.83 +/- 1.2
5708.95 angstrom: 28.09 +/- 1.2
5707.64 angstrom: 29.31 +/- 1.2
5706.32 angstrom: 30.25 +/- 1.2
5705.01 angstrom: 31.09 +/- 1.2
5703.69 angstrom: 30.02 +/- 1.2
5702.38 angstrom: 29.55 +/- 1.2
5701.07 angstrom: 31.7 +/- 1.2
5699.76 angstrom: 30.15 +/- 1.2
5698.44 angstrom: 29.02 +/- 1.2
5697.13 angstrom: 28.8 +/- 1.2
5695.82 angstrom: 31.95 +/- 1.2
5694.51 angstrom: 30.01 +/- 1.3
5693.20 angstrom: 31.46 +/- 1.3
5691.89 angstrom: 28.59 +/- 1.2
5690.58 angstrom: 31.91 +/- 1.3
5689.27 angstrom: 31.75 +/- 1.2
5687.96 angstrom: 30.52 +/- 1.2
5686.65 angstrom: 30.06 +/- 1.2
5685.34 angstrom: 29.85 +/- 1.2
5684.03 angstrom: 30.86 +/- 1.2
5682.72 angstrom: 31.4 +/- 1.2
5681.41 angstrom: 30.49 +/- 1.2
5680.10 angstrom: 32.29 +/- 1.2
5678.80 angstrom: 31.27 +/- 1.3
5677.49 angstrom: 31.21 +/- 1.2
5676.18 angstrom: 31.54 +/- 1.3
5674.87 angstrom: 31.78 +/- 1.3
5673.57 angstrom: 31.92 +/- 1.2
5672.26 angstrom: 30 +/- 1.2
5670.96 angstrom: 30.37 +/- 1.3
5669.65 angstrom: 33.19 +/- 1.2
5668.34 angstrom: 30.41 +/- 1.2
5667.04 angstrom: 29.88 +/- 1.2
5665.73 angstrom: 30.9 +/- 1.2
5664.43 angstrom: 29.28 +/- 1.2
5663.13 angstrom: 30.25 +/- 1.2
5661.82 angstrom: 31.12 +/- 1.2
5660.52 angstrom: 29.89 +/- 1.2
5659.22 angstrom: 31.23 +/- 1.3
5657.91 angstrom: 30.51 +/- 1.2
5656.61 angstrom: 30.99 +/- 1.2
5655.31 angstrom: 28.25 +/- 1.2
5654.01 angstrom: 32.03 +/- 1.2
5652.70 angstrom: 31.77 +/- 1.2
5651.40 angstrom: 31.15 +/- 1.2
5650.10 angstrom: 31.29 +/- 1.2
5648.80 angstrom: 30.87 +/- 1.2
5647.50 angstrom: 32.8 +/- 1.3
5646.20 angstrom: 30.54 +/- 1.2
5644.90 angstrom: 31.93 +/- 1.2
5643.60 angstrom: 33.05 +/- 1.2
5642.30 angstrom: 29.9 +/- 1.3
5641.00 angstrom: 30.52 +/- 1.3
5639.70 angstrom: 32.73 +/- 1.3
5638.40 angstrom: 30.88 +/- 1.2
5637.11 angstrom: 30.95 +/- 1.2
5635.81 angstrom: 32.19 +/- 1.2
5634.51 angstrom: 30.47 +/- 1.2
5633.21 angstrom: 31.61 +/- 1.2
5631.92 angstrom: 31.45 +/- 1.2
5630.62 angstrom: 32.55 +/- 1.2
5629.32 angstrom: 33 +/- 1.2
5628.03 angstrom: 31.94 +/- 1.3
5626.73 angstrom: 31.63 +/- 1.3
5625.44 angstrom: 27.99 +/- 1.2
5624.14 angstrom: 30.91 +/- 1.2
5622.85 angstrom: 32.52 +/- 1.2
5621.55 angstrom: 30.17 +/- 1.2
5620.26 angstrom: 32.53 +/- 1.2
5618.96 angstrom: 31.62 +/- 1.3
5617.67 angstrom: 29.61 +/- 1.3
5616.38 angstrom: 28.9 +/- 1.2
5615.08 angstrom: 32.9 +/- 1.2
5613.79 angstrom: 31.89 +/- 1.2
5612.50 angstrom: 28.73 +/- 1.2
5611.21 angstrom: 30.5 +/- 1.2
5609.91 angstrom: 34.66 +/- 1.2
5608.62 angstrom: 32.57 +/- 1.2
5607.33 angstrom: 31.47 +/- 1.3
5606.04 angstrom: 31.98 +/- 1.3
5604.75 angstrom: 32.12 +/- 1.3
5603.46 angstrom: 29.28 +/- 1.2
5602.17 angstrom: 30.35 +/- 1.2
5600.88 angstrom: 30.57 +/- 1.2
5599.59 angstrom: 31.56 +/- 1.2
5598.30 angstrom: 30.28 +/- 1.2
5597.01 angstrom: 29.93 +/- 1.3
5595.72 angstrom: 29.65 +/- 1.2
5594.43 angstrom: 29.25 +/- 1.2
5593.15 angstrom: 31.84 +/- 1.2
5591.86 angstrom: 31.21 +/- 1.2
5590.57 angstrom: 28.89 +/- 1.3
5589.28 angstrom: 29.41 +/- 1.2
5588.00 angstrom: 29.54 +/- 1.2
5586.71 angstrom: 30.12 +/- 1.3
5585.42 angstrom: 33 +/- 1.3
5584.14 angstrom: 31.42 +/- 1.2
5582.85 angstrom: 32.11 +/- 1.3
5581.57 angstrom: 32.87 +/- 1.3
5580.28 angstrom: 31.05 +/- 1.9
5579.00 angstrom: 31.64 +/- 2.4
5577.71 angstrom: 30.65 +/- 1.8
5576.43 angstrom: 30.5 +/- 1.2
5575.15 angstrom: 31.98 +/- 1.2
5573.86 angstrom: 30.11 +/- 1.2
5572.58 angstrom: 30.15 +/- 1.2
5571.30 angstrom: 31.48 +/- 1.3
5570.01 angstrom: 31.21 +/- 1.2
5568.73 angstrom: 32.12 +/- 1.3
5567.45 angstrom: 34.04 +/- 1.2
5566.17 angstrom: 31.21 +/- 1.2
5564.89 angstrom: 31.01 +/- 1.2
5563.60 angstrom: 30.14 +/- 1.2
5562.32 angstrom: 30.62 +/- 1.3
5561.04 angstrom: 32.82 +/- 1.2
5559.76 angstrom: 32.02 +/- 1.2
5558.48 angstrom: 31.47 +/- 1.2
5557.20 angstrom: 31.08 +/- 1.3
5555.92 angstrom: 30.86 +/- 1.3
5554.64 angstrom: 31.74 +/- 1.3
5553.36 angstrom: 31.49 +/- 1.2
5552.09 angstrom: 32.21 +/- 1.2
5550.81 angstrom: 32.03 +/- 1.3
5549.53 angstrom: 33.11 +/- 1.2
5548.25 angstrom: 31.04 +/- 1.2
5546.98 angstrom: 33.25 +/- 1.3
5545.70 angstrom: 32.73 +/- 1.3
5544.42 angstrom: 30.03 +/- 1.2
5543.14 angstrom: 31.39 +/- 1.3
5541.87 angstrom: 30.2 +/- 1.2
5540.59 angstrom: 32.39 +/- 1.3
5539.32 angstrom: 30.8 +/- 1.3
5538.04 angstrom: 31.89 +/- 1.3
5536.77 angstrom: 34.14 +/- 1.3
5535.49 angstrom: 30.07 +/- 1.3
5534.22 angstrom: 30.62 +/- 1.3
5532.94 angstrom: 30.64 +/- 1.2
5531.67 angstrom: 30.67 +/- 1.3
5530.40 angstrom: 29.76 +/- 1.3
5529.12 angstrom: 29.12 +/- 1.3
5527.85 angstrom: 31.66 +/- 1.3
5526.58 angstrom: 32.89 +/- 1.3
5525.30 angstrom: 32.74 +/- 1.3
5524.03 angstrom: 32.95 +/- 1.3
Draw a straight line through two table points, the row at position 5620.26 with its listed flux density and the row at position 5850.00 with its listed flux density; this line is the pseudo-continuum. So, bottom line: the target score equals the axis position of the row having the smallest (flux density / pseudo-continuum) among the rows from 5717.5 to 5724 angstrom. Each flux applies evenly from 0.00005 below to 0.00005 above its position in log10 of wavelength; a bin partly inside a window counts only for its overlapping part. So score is 5722.11 angstrom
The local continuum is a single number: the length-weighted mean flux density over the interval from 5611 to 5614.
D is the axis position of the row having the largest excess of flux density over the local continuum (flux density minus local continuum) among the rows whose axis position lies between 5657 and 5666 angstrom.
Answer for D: 5659.22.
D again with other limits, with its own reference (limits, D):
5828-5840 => 5836.55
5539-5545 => 5540.59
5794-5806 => 5804.39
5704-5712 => 5705.01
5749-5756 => 5751.17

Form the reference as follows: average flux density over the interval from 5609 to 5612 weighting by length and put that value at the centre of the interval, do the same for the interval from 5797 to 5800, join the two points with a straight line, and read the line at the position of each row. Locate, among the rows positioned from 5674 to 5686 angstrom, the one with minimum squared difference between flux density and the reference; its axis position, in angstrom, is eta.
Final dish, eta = 5674.87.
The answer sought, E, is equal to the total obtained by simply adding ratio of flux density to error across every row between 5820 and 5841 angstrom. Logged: 239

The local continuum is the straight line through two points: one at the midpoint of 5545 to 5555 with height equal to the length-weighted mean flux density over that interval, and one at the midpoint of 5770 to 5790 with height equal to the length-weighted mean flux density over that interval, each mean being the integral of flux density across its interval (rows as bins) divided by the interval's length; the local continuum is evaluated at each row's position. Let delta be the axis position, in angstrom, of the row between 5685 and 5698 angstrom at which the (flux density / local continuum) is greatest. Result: 5695.82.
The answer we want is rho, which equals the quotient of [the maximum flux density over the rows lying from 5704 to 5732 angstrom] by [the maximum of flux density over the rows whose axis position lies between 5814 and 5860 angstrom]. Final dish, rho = 0.90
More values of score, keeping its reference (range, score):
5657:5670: 5664.43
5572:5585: 5573.86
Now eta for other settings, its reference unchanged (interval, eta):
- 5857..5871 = 5859.44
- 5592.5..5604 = 5593.15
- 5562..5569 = 5568.73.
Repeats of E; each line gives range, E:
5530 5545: 292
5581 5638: 1114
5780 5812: 463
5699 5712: 246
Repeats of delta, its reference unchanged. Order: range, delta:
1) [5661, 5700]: 5669.65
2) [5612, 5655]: 5643.60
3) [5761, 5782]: 5767.08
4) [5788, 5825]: 5816.43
